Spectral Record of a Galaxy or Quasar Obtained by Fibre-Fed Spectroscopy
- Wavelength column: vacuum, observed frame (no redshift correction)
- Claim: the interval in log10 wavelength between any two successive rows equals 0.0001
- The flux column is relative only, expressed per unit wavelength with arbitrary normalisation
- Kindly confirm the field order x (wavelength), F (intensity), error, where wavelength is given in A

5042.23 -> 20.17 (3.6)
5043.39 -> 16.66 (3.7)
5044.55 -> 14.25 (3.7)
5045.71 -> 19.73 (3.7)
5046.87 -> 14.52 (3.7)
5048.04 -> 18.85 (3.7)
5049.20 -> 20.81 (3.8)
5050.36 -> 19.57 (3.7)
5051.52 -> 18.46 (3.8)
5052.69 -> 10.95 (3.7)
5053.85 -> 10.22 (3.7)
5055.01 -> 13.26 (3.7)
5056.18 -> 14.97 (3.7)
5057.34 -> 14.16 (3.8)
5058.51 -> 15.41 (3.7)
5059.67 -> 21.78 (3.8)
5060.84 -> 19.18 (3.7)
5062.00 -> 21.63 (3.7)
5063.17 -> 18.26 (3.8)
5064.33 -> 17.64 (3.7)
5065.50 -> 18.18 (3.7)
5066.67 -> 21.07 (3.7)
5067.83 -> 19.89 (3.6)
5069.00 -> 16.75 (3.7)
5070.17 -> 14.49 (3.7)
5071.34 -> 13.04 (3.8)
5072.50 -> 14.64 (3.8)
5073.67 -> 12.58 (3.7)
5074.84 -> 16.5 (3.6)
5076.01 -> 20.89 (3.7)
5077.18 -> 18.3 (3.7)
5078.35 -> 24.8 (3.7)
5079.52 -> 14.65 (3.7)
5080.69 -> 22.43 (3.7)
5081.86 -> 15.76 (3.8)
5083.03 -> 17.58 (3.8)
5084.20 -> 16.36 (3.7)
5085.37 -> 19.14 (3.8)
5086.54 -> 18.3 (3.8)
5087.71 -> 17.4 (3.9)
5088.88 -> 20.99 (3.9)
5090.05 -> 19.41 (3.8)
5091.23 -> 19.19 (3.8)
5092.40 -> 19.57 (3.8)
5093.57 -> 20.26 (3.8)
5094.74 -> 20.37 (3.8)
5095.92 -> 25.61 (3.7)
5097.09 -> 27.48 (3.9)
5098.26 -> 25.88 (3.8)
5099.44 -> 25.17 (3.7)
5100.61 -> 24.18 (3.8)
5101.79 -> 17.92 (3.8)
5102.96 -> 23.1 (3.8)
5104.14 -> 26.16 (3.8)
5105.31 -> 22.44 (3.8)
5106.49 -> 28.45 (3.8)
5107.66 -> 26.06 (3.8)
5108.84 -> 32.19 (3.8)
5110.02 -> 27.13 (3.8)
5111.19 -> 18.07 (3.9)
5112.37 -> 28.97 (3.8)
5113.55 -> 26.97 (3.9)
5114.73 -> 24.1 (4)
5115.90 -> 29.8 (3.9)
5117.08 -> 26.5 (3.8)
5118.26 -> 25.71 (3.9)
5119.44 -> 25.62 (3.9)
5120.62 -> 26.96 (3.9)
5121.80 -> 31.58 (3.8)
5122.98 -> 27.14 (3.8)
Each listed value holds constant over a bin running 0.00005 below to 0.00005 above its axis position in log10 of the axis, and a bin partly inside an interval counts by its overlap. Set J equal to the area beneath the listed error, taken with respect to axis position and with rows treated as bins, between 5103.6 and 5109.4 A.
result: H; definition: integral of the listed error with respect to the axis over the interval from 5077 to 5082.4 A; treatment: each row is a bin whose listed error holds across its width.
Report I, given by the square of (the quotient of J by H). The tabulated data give 1.2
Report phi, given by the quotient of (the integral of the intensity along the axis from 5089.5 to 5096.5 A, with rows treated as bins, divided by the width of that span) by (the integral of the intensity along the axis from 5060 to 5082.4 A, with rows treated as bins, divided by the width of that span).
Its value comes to 1.2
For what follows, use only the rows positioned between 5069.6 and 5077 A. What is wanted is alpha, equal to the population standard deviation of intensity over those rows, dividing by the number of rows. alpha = 2.8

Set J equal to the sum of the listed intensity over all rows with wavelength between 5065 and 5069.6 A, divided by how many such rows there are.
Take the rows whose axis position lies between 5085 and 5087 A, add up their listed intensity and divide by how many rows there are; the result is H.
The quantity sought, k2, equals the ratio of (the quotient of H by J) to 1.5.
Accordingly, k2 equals 0.7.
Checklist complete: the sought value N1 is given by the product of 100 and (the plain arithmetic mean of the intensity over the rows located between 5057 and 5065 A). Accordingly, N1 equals 1829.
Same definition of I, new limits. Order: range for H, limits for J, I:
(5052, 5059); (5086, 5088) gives 0.1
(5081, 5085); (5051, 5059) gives 3.9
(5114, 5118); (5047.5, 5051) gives 0.7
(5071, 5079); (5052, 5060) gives 1.0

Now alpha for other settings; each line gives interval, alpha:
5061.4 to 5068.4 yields 1.5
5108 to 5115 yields 4.4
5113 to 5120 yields 1.7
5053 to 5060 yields 3.5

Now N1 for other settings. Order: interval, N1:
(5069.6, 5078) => 1578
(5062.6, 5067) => 1879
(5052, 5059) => 1316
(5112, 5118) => 2727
